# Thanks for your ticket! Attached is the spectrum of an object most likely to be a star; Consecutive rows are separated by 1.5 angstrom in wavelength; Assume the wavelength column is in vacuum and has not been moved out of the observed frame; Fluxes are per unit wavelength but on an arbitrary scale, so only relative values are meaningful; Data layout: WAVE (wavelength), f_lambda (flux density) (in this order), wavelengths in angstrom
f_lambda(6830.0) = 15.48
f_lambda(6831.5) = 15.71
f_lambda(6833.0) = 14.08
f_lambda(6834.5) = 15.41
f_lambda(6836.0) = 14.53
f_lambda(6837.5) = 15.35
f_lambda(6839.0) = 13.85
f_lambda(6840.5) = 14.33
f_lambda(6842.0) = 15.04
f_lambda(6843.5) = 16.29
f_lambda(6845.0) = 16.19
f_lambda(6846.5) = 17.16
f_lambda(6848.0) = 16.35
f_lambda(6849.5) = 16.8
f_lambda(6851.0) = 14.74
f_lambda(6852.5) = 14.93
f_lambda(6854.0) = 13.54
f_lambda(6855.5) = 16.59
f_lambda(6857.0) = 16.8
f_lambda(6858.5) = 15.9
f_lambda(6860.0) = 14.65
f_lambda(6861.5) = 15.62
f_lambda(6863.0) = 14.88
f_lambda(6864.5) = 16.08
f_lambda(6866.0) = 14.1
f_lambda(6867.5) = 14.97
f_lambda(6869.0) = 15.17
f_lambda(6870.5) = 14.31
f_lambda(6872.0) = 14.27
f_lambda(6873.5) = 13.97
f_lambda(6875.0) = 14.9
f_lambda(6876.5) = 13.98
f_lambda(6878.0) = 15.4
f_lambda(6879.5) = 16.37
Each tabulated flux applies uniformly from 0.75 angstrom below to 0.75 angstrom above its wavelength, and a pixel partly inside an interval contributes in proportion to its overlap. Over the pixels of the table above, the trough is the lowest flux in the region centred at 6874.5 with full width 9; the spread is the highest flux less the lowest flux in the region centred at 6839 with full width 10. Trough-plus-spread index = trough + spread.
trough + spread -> 16.4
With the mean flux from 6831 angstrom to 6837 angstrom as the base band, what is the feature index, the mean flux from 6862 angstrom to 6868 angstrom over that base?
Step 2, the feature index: 1.01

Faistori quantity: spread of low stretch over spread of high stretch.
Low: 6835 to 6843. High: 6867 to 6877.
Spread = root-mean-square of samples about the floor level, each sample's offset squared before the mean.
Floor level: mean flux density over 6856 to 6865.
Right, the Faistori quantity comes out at 0.94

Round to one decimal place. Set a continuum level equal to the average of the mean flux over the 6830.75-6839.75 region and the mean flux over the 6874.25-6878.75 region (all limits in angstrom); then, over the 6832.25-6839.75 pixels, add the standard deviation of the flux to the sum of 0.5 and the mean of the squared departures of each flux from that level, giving 1.6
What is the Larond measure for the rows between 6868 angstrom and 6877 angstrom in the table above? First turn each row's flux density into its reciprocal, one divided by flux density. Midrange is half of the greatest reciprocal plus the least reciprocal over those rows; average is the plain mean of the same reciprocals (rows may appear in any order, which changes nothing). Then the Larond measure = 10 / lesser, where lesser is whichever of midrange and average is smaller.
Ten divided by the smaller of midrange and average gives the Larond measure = 145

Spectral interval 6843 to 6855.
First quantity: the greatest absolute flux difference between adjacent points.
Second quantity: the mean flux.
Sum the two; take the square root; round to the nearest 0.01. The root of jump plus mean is 4.22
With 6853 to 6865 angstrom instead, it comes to 4.31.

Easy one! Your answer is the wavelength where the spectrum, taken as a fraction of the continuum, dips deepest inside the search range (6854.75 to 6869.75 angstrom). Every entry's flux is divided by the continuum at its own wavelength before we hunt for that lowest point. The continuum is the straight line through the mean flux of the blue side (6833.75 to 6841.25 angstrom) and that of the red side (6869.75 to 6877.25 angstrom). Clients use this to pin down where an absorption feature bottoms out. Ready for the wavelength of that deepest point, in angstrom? 6866.0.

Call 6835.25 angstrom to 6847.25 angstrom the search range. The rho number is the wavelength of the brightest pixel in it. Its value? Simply 6846.5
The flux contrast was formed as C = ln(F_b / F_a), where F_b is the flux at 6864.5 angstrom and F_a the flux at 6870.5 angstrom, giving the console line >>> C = 0.12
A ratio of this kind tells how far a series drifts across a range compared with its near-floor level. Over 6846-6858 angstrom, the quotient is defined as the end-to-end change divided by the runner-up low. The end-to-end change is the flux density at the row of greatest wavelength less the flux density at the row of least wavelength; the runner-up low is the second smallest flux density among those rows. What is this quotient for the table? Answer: -0.024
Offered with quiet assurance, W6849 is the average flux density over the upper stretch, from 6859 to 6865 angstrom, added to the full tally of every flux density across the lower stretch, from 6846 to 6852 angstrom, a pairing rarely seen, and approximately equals 80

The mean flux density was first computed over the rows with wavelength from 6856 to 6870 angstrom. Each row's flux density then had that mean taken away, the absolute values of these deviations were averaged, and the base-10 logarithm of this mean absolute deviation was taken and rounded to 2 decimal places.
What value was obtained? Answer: -0.18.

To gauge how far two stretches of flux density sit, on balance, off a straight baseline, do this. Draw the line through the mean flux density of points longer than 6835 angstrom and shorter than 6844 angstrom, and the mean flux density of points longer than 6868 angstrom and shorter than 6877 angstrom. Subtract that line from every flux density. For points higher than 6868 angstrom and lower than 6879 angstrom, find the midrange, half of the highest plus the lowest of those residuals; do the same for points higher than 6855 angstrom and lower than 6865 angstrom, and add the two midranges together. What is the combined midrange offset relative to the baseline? 1.4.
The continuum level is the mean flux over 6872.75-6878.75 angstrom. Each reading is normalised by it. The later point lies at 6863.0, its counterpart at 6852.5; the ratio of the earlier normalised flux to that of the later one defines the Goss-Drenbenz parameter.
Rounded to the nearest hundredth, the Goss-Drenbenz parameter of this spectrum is 1.00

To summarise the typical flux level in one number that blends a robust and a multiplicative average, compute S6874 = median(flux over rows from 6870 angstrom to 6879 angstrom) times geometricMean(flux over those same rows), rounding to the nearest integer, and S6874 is 207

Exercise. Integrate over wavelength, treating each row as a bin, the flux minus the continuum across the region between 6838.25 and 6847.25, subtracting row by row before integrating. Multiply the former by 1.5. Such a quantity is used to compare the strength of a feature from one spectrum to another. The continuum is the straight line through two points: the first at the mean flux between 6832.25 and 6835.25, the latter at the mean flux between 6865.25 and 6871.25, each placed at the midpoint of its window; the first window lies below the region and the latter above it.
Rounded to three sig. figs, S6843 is 10.3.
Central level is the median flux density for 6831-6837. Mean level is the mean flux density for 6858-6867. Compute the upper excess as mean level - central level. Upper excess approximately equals 0.2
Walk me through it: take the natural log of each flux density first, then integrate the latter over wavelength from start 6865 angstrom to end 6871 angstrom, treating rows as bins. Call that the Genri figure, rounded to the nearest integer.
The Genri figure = 16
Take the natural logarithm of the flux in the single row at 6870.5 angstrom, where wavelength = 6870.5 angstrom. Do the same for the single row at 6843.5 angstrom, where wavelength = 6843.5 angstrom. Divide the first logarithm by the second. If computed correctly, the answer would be 0.95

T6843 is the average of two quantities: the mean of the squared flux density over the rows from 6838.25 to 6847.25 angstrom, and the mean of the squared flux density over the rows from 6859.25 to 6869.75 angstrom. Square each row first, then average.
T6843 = 234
